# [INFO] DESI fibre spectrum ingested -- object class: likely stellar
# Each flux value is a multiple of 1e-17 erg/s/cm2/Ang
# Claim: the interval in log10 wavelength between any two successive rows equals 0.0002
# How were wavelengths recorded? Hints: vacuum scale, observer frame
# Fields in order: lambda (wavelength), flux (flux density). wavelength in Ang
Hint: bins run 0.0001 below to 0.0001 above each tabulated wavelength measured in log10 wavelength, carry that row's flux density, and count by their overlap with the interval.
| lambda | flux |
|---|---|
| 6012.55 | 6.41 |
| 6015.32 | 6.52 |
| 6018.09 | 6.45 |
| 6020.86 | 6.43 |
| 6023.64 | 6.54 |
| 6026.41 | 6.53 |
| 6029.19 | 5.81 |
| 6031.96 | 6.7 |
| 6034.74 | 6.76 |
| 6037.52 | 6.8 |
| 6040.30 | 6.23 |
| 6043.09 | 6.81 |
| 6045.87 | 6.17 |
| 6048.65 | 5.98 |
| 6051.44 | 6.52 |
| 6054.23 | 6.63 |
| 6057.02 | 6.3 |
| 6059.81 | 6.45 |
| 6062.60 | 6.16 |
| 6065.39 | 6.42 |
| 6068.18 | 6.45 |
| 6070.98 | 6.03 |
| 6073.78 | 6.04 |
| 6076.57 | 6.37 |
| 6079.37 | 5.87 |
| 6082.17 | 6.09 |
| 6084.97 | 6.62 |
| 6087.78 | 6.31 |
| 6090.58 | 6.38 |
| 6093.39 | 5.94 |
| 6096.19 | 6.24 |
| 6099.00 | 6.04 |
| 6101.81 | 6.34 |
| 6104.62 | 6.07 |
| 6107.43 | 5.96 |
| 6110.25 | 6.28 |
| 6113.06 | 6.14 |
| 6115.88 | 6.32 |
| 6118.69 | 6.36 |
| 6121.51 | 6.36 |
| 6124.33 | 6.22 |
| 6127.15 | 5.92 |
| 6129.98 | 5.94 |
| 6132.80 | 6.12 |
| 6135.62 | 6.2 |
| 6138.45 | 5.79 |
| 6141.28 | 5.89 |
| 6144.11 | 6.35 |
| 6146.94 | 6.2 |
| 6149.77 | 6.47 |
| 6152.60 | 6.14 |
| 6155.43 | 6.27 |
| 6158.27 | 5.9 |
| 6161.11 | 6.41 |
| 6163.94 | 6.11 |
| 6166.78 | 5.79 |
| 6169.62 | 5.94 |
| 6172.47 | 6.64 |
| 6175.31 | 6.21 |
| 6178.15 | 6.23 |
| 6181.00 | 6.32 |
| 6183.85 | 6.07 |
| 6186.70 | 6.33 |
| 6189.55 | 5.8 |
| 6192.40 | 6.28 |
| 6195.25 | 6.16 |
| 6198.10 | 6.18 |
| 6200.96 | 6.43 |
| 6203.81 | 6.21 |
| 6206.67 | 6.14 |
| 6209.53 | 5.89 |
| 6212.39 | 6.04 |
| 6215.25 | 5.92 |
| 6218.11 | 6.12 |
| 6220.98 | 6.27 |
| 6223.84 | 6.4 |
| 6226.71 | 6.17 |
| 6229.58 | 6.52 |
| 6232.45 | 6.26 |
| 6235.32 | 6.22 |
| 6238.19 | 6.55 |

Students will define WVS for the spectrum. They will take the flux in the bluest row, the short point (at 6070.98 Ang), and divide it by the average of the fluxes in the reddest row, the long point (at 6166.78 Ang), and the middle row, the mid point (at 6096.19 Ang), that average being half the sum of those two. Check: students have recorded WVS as 1.00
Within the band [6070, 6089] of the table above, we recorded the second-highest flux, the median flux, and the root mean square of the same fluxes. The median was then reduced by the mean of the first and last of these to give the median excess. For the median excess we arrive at -0.19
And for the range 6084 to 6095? 0.00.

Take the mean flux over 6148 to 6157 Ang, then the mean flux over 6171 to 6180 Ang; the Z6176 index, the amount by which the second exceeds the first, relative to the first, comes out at 0.011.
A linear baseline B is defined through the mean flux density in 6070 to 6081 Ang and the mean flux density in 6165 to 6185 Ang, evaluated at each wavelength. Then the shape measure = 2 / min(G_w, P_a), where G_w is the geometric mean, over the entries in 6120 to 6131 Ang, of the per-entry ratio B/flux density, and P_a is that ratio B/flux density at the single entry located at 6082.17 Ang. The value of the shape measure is 2.00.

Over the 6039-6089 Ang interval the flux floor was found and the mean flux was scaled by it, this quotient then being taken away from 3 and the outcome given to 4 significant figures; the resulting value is 1.926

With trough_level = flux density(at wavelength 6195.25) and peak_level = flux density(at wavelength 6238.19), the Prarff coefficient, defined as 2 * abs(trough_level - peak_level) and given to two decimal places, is 0.78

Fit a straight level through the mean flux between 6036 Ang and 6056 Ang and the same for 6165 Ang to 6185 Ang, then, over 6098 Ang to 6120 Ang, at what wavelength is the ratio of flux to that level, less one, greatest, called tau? 6118.69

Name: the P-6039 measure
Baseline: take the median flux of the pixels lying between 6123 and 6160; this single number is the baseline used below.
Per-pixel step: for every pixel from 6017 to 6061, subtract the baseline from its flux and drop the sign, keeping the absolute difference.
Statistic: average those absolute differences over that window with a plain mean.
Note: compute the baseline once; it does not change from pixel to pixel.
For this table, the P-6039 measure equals 0.37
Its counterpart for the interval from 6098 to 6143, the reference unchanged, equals 0.16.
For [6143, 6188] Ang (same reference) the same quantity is 0.18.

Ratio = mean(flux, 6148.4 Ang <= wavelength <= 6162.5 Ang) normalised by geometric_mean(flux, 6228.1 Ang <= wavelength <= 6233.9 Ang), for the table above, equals 0.98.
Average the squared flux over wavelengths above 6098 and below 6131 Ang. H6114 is 38.0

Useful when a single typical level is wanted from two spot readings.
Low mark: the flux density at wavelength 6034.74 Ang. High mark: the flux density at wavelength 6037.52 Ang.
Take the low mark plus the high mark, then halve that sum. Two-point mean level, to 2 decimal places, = 6.78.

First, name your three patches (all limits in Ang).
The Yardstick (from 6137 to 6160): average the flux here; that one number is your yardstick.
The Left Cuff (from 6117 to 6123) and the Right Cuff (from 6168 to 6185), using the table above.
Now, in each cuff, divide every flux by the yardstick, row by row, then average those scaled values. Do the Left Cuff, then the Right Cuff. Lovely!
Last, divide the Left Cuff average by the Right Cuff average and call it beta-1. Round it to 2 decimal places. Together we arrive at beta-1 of 1.02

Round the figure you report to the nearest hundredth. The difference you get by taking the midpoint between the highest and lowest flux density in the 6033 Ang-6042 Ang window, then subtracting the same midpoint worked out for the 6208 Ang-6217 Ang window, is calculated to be 0.55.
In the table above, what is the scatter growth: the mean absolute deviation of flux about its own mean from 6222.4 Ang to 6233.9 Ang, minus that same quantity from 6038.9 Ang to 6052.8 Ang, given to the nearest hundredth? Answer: -0.14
